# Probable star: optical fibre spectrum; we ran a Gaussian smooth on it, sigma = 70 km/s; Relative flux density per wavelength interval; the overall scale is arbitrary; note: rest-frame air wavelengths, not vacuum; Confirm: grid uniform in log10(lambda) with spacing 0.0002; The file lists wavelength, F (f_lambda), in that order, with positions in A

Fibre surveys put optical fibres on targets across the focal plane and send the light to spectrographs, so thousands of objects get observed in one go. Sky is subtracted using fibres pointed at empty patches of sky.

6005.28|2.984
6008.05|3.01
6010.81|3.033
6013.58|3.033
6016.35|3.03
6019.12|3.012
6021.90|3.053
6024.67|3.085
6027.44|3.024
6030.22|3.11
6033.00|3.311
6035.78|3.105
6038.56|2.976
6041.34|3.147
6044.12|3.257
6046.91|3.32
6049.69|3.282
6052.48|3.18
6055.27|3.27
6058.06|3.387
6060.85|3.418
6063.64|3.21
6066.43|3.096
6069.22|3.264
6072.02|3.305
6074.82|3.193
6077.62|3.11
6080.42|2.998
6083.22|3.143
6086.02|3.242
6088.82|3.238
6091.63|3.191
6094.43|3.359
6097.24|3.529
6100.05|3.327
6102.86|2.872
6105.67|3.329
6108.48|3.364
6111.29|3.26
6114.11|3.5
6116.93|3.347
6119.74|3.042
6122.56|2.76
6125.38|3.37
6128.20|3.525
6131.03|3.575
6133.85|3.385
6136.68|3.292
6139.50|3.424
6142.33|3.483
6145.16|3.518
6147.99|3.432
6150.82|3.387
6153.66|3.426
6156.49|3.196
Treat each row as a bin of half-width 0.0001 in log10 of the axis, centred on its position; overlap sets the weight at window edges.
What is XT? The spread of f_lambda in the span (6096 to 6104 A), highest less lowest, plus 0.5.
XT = 1.16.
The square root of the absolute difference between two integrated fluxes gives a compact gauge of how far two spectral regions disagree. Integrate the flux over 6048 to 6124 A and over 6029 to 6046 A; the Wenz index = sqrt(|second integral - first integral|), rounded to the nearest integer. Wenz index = 14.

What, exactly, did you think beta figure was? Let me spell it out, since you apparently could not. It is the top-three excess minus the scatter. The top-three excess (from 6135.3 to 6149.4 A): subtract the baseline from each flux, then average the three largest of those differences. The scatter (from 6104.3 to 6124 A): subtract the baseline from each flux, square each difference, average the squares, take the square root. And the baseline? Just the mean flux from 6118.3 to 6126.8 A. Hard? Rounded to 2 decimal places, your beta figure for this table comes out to 0.13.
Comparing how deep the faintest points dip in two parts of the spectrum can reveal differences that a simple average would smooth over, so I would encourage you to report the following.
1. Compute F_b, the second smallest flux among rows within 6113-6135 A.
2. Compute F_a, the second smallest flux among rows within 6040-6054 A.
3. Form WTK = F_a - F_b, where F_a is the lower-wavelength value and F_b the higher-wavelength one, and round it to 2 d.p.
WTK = 0.14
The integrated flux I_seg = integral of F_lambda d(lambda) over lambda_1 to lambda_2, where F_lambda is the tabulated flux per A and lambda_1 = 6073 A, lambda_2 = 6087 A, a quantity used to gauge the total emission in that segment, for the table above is 43.9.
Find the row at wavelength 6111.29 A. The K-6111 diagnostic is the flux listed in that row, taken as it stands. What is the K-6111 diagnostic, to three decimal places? 3.260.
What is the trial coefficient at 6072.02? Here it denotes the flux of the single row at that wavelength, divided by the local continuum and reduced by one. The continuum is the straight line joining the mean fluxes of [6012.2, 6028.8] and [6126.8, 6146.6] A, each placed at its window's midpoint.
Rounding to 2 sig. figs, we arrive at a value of 0.025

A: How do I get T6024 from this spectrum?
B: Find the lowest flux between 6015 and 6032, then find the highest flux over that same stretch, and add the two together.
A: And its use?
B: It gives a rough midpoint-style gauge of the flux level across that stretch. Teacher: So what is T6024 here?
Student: 6.12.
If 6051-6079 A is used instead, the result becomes 6.51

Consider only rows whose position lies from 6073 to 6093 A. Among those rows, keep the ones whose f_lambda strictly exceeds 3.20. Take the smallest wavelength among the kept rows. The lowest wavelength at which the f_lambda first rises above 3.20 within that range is 6086.02 A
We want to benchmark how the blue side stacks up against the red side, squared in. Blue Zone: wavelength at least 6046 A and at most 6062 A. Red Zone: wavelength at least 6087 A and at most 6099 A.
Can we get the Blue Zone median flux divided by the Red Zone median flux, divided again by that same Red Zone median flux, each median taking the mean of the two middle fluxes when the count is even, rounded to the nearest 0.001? 0.303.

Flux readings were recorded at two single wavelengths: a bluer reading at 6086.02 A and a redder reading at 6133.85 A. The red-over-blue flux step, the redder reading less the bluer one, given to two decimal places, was 0.14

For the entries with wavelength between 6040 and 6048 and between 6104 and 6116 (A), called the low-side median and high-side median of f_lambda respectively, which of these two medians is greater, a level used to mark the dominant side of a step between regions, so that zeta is 3.35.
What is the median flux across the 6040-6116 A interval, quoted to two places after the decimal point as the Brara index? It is 3.26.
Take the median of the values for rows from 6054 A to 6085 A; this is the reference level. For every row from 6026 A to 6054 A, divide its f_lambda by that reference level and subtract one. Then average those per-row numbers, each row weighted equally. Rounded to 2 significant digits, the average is -0.012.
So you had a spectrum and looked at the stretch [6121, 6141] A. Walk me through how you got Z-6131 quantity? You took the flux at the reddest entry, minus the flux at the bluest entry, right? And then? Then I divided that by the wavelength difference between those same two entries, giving 0.039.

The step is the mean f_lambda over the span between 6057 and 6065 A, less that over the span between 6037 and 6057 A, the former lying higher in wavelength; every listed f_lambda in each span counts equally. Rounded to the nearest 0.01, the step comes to 0.13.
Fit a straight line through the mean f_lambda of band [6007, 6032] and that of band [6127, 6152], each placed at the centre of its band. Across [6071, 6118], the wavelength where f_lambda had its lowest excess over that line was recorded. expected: 6102.86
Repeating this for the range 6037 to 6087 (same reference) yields 6080.42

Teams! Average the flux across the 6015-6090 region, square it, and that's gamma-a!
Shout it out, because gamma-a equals 10.1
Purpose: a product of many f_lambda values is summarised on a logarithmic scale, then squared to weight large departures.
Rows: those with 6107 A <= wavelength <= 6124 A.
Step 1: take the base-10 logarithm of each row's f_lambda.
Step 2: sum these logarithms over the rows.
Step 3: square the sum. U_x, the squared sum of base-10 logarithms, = 9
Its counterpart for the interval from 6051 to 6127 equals 189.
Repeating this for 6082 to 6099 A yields 10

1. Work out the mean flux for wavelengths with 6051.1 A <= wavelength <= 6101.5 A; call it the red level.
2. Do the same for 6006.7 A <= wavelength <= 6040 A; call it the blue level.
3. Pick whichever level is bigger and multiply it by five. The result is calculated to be 16.2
